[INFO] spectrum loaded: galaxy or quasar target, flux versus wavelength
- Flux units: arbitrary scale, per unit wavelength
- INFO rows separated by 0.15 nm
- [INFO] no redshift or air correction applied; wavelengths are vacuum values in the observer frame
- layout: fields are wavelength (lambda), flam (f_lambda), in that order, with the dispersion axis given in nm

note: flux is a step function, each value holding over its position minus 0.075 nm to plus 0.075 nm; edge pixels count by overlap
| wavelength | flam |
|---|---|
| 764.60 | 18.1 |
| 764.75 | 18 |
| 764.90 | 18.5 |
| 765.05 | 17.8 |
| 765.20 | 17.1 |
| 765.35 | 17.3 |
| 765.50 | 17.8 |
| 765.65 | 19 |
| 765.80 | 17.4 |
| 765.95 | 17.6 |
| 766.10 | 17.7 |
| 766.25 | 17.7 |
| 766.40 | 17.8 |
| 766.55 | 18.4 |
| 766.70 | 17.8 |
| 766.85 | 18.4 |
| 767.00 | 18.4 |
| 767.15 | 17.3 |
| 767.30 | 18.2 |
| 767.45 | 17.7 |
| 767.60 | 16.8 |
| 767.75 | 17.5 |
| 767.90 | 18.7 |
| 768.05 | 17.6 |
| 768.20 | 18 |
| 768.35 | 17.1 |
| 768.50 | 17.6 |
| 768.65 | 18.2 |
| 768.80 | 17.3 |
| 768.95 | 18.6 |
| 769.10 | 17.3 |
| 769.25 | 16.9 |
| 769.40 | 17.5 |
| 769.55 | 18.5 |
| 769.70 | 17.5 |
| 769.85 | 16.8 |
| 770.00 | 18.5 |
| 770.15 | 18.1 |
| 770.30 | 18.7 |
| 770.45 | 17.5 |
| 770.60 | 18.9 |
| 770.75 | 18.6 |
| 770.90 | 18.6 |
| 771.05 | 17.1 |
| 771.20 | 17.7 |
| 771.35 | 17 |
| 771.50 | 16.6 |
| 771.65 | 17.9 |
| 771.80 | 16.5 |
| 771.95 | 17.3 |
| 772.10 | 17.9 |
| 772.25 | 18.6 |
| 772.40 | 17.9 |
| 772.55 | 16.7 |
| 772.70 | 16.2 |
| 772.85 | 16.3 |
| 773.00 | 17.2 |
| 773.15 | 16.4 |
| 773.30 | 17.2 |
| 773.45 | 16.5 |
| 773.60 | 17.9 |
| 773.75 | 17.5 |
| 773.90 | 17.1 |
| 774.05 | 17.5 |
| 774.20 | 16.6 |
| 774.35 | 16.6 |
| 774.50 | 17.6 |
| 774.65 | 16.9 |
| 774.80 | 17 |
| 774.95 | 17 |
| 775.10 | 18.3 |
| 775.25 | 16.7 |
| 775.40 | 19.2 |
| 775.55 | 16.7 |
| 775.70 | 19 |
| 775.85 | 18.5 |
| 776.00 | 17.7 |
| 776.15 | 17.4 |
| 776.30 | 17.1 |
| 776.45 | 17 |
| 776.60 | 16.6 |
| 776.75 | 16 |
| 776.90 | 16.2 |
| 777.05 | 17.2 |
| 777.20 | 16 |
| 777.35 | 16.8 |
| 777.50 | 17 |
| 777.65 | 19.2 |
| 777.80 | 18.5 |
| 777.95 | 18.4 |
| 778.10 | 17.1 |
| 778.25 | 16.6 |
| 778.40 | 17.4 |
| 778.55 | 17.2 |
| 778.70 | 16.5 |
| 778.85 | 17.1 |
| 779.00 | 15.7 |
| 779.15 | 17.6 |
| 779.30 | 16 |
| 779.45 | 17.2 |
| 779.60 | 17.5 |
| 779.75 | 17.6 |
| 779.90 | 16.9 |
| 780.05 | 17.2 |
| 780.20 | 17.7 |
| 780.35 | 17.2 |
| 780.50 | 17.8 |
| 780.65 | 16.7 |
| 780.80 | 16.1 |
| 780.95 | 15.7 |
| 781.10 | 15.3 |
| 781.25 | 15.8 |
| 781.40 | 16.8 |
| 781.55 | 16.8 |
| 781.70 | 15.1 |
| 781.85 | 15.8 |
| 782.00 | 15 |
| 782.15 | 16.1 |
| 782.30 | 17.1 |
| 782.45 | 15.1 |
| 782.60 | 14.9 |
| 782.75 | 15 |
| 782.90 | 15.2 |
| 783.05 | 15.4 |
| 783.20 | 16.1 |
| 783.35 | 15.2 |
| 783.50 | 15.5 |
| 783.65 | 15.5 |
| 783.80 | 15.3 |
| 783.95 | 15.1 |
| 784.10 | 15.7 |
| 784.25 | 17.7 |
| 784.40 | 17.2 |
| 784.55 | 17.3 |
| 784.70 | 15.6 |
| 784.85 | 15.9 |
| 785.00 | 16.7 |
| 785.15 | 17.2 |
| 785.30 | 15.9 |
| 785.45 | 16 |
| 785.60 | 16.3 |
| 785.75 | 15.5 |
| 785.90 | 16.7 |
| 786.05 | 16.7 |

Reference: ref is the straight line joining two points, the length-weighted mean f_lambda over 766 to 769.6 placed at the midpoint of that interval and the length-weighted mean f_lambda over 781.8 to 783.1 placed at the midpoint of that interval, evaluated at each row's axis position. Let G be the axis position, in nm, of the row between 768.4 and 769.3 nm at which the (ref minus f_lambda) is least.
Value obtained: 768.95 nm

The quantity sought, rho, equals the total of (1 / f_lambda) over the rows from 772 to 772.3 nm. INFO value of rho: 0.11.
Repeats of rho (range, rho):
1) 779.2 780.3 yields 0.41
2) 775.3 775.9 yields 0.22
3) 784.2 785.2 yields 0.42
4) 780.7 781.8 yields 0.44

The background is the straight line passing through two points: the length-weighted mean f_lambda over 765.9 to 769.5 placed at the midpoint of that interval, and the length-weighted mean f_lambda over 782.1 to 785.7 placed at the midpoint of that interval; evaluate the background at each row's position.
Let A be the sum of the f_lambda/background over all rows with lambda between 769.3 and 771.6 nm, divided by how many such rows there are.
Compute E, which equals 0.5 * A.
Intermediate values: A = 1.02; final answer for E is 0.511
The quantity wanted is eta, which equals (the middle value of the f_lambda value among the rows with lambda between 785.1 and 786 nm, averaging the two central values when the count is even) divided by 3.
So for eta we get 5.38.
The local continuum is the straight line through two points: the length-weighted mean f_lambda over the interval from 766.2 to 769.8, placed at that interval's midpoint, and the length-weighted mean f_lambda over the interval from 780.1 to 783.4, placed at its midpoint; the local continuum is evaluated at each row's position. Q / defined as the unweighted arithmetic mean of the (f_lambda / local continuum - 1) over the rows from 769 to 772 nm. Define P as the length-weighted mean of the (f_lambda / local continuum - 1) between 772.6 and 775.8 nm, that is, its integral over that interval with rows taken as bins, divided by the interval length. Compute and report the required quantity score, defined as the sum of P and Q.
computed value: 0.027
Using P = 0.01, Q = 0.01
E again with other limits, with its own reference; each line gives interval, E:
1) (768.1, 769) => 0.504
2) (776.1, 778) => 0.514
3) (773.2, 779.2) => 0.513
